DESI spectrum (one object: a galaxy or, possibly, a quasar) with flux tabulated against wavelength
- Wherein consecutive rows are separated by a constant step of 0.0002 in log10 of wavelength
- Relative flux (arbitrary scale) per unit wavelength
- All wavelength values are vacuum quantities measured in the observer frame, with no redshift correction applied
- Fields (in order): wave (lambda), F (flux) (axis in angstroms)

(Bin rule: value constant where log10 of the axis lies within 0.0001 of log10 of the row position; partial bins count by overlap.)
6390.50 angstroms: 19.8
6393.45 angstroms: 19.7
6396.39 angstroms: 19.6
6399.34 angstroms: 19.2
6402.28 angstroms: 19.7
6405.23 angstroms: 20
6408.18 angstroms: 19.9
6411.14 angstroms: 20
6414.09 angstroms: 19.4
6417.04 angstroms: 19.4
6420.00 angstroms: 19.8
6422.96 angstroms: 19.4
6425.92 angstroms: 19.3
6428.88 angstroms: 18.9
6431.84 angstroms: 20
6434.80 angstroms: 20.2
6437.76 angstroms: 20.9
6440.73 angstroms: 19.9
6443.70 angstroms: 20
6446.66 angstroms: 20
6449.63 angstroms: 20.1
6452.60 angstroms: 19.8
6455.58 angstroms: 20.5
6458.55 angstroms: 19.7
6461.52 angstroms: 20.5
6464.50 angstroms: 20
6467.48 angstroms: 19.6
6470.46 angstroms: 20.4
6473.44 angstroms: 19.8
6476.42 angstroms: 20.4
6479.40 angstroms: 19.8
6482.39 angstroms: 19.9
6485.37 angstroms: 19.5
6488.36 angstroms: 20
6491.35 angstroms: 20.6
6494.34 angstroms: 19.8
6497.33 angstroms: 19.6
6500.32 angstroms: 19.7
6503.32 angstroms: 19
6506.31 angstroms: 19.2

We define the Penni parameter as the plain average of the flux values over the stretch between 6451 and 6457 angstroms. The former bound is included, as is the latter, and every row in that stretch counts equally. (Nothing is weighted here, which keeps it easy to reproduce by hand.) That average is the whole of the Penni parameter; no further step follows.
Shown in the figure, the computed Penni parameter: 20.1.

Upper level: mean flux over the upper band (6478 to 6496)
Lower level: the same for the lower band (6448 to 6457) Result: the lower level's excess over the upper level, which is 0.2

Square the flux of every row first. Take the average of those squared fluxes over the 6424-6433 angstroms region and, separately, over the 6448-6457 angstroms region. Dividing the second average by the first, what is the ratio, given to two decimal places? 1.08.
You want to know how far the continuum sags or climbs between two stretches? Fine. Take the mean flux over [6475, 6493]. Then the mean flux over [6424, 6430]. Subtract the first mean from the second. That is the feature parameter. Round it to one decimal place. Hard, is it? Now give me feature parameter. -0.9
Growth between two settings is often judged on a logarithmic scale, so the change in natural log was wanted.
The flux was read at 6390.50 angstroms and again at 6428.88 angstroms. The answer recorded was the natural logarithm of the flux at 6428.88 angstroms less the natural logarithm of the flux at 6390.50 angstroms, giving -0.047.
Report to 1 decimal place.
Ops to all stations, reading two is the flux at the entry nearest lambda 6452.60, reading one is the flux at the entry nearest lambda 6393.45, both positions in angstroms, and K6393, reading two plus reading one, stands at 39.5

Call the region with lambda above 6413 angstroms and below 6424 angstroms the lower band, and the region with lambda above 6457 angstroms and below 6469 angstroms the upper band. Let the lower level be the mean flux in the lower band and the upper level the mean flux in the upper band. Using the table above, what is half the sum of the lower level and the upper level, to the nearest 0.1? 19.7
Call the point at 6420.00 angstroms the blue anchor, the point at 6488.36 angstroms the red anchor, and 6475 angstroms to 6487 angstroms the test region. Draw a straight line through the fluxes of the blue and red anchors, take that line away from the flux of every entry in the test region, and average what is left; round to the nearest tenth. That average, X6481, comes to -0.1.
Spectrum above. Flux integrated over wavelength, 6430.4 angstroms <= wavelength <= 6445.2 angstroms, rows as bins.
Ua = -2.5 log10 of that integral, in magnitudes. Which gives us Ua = -6.19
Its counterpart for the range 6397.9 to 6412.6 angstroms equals -6.16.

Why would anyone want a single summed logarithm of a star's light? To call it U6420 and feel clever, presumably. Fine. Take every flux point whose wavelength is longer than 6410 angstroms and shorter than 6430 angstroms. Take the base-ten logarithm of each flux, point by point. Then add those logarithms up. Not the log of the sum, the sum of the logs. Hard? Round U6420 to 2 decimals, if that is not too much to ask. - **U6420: 9.02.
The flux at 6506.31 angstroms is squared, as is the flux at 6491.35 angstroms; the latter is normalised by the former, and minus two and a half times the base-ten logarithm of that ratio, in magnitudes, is -0.15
